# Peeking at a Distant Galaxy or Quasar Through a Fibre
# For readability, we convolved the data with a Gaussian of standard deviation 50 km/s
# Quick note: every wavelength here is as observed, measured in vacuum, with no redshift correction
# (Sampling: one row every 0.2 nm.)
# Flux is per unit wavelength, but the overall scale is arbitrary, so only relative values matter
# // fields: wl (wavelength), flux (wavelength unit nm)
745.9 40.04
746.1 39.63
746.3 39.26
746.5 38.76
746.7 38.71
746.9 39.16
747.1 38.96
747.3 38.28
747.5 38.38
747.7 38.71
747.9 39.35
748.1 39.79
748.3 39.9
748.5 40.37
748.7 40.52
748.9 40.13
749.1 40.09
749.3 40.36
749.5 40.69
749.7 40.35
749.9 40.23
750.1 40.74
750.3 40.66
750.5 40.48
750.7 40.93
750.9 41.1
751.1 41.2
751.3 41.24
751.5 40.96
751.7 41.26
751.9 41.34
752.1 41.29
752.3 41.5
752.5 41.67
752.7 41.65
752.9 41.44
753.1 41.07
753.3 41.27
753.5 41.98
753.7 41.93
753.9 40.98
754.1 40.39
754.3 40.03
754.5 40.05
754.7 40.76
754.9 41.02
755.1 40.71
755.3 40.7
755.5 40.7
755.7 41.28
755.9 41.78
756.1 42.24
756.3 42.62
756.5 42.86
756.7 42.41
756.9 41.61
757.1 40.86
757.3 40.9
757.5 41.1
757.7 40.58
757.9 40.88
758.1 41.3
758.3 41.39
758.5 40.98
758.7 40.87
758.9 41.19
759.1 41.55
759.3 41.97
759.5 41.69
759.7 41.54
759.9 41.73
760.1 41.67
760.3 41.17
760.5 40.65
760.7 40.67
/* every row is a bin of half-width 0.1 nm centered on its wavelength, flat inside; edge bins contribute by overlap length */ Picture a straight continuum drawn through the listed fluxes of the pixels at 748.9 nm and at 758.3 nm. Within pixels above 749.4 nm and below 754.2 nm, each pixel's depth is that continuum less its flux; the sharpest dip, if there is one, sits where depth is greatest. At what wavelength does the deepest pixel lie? 754.1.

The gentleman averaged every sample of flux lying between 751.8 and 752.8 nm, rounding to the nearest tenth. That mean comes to 41.5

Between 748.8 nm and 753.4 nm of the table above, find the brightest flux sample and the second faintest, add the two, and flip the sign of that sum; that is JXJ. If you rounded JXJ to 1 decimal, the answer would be -81.8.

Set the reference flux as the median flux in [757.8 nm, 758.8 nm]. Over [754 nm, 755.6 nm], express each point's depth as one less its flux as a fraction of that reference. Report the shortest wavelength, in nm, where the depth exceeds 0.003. 754.1 nm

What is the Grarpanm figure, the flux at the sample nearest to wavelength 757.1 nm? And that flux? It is 40.86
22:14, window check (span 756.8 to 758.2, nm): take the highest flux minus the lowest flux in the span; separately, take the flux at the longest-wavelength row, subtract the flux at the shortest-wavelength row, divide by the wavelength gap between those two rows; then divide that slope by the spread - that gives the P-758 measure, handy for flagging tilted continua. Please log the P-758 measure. -0.3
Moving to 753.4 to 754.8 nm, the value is -0.5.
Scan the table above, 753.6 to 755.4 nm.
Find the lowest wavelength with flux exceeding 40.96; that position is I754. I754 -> 753.7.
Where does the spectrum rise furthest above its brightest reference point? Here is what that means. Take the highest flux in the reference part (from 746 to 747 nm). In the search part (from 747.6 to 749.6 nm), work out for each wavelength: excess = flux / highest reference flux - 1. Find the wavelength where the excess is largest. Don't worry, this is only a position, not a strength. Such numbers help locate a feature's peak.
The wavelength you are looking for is 749.5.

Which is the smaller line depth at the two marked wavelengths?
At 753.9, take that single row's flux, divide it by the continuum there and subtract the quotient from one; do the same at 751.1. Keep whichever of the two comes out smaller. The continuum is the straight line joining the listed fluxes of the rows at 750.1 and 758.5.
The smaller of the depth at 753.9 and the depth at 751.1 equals -0.011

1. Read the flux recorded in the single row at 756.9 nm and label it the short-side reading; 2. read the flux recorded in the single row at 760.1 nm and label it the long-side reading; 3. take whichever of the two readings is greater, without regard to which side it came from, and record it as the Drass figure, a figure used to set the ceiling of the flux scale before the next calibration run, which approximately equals 41.7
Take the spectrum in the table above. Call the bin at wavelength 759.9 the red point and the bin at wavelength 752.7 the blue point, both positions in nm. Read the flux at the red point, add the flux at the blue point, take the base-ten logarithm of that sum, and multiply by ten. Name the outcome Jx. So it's 19.2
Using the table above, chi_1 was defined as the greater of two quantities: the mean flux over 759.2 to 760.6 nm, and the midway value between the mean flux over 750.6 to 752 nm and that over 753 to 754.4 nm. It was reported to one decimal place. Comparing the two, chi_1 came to 41.5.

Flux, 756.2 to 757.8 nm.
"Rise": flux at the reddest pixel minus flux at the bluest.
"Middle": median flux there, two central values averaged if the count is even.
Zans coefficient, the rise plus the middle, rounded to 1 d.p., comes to 39.3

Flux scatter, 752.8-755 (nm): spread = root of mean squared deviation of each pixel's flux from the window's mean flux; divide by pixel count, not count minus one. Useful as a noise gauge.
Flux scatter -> 0.63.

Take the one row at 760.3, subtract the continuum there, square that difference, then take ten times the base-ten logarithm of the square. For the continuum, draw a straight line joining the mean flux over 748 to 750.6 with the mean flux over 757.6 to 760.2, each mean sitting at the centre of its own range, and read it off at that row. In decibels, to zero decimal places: -10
